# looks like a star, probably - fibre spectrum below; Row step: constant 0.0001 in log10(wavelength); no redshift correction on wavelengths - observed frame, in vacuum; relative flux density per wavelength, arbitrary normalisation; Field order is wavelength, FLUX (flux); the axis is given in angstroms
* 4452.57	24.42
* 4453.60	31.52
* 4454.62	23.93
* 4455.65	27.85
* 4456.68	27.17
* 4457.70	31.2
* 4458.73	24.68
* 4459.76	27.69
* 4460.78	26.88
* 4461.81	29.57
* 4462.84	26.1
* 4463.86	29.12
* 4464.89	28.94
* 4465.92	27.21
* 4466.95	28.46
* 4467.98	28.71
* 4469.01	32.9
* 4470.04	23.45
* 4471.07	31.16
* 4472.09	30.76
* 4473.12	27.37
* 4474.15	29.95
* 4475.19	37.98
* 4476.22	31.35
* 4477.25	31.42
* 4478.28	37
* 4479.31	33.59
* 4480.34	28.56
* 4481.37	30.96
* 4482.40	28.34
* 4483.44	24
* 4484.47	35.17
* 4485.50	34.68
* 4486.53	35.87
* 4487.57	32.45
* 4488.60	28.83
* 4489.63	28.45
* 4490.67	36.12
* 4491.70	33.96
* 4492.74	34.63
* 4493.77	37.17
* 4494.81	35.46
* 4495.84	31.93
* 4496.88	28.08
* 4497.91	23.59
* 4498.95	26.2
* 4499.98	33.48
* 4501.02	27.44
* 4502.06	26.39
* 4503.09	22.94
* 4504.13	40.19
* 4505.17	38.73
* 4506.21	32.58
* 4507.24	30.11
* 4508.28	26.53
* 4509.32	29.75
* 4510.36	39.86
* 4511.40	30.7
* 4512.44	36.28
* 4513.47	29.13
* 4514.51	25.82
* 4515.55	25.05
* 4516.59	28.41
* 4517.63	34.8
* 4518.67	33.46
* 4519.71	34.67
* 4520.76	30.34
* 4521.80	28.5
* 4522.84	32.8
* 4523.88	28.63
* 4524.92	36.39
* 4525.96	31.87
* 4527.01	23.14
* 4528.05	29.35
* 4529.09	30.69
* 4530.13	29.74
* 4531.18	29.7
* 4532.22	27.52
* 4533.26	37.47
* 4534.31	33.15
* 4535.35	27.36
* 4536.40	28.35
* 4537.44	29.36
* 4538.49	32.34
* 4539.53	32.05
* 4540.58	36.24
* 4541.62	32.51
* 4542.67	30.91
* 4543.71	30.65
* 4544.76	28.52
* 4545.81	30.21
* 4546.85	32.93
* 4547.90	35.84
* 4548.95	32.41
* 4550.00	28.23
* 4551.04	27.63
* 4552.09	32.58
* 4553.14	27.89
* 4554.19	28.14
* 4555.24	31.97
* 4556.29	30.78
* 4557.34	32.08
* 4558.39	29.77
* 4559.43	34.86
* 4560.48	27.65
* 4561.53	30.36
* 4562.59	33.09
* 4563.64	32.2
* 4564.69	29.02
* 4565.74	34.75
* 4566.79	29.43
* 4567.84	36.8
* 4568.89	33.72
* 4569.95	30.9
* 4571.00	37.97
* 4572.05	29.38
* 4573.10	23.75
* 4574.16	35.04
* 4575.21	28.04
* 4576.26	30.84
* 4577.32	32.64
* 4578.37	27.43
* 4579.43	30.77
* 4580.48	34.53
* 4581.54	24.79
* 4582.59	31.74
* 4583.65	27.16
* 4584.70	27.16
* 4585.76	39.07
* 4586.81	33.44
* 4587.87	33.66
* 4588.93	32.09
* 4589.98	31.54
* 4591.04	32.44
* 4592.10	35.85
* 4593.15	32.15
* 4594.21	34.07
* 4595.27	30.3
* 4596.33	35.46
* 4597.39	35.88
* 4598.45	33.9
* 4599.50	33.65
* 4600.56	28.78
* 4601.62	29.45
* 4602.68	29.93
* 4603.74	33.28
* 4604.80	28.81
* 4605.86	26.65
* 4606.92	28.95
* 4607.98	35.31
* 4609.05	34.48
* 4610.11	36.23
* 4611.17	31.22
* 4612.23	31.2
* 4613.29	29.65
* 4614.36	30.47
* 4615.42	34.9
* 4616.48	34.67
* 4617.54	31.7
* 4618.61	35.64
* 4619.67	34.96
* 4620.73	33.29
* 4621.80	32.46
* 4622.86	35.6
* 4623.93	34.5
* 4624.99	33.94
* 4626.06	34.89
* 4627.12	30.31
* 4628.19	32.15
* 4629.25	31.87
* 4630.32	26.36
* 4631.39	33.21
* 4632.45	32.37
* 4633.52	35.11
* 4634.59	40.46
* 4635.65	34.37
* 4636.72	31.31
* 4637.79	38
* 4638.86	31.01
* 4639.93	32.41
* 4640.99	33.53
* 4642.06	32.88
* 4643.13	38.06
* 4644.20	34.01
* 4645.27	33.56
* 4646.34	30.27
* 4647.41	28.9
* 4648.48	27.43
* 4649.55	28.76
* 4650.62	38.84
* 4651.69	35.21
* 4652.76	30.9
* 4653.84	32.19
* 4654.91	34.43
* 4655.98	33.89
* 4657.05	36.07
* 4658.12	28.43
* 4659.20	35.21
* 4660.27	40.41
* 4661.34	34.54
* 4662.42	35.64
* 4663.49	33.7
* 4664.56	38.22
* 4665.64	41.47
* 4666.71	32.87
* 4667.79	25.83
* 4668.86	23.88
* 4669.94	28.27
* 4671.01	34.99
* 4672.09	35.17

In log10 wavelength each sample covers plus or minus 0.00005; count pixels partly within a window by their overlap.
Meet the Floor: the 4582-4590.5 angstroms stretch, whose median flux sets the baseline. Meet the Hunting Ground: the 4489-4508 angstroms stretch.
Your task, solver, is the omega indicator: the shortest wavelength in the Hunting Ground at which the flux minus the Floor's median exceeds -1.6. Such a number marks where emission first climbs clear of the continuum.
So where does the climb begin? 4490.67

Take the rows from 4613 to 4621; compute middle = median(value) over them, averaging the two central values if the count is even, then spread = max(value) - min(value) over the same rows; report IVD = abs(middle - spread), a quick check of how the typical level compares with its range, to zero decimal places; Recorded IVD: 28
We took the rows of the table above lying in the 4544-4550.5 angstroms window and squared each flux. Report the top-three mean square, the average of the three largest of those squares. 1140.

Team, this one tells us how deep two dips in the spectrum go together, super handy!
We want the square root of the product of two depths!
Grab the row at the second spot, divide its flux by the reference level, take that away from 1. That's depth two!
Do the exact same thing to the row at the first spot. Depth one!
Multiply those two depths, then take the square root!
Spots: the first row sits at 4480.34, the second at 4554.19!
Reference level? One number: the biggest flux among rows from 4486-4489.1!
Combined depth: 0.21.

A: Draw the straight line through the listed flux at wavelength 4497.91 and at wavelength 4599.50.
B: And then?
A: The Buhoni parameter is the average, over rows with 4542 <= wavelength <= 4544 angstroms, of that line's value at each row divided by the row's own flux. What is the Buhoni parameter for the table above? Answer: 0.91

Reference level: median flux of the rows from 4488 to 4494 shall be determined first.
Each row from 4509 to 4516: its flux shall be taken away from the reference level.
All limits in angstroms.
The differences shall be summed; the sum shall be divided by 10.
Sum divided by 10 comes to 2.3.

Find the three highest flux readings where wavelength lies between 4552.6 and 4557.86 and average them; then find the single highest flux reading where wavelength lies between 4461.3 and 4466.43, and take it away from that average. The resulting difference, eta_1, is 2.0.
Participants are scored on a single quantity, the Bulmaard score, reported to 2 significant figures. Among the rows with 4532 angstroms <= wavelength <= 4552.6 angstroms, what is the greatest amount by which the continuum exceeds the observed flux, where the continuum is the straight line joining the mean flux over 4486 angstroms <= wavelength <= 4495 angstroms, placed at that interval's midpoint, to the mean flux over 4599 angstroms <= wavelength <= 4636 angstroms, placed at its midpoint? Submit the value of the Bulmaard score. 5.9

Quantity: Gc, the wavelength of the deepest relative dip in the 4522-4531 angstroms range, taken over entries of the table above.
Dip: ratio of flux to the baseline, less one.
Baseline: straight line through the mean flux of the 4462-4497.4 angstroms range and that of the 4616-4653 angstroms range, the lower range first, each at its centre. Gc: 4527.01 angstroms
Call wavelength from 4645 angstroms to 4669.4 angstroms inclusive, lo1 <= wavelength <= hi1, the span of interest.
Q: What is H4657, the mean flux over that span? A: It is 33.1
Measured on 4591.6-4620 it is 32.5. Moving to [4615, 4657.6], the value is 33.4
